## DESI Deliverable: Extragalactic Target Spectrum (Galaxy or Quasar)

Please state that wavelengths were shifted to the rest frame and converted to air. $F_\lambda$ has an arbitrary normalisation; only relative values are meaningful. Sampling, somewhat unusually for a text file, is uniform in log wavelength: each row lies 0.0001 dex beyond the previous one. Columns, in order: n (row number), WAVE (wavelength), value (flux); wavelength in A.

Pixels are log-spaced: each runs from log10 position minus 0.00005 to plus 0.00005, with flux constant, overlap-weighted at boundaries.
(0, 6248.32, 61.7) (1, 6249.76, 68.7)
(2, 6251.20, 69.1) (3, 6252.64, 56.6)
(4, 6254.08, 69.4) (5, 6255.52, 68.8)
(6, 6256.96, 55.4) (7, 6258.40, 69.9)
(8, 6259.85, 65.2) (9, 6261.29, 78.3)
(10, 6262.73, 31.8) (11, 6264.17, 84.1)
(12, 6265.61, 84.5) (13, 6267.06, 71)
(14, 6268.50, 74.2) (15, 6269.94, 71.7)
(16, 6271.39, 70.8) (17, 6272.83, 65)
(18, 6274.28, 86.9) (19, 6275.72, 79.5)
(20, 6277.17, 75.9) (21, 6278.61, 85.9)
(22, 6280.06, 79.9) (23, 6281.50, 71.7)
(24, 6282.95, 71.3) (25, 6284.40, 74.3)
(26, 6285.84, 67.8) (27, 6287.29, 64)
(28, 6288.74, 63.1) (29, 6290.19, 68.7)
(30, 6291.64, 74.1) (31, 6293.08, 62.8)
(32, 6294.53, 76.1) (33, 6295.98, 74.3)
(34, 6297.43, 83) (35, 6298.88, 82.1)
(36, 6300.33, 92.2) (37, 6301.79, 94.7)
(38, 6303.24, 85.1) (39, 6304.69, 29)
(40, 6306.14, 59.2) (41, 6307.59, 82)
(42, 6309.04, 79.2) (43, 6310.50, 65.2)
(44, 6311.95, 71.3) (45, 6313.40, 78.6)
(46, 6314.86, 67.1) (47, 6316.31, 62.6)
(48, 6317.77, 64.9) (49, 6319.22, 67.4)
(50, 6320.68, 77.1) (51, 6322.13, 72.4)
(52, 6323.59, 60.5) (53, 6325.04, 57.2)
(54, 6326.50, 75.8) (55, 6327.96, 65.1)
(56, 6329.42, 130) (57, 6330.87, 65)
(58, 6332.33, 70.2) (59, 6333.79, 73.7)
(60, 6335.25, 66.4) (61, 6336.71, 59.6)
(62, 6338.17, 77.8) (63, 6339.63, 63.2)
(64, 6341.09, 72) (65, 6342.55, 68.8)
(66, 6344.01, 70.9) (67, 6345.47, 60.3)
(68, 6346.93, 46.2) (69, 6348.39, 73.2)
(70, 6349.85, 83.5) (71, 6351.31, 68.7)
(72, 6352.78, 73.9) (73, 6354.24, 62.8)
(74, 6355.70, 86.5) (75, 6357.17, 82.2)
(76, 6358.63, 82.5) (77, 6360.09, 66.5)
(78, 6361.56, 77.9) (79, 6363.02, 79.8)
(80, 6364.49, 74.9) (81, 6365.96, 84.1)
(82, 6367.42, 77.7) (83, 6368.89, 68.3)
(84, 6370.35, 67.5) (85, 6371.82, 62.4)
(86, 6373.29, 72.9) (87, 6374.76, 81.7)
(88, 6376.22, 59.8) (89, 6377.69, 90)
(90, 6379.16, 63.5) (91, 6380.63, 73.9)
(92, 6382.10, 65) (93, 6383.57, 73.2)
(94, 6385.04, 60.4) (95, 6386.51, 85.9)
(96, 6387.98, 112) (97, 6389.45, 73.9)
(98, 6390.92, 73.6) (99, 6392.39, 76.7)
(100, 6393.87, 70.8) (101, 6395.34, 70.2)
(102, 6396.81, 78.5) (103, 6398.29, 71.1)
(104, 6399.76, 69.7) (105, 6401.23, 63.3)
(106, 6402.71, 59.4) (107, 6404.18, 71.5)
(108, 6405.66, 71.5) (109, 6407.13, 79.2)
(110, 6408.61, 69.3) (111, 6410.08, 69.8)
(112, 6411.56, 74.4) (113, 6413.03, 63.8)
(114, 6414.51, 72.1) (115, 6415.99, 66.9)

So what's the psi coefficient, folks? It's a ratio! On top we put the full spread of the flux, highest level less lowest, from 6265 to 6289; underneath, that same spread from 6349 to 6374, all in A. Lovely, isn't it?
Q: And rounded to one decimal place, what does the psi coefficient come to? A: 1.0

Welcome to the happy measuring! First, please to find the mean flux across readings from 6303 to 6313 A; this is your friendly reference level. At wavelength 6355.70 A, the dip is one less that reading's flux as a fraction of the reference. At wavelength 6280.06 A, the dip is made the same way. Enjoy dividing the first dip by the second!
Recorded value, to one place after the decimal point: 1.5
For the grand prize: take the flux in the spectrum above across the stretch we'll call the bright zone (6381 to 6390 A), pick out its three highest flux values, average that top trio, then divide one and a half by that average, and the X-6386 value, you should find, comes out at 0.017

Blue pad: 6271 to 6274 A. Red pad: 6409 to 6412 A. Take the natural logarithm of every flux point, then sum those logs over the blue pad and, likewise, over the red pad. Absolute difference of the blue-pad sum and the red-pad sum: 0.1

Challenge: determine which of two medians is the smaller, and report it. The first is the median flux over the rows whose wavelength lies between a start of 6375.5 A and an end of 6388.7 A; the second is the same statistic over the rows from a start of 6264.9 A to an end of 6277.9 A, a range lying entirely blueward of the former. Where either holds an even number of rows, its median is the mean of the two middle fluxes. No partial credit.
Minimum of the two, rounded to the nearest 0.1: 73.2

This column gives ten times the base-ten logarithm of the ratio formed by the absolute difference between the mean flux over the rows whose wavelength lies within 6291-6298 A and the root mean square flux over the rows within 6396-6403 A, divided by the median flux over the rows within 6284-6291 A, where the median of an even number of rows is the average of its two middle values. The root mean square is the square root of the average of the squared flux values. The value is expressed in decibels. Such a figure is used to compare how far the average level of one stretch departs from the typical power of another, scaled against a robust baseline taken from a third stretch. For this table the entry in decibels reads -11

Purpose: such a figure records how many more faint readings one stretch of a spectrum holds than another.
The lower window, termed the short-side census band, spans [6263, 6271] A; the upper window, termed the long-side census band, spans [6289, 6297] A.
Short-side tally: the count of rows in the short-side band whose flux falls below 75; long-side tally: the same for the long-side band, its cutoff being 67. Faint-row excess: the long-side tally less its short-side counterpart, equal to -2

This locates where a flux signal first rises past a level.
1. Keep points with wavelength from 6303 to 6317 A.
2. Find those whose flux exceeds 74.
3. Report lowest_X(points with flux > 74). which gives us 6303.24 A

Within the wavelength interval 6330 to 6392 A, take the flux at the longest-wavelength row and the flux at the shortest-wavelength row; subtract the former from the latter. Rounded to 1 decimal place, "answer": -8.6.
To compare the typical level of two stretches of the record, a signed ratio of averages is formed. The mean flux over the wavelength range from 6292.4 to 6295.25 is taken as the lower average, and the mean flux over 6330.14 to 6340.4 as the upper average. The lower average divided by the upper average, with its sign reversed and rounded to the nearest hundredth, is -1.02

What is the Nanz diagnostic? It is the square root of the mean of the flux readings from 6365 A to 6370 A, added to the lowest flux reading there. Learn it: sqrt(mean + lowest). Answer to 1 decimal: 12.0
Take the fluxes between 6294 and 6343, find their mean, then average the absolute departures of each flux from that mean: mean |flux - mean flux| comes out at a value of 10.1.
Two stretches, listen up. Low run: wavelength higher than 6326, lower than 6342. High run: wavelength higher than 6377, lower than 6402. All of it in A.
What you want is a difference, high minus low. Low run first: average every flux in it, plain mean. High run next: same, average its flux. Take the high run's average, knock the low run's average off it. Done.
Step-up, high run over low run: 0.4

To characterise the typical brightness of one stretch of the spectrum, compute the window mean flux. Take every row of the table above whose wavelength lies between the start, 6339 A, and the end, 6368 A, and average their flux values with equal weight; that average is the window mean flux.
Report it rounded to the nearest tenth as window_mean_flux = 72.8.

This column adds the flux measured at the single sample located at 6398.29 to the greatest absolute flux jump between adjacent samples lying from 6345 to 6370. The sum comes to 98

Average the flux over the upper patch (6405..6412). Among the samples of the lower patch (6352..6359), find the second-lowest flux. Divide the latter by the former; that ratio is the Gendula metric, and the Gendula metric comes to 1.01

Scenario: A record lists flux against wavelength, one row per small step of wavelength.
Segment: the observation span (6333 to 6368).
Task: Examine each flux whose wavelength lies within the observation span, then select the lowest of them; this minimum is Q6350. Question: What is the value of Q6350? 46.2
